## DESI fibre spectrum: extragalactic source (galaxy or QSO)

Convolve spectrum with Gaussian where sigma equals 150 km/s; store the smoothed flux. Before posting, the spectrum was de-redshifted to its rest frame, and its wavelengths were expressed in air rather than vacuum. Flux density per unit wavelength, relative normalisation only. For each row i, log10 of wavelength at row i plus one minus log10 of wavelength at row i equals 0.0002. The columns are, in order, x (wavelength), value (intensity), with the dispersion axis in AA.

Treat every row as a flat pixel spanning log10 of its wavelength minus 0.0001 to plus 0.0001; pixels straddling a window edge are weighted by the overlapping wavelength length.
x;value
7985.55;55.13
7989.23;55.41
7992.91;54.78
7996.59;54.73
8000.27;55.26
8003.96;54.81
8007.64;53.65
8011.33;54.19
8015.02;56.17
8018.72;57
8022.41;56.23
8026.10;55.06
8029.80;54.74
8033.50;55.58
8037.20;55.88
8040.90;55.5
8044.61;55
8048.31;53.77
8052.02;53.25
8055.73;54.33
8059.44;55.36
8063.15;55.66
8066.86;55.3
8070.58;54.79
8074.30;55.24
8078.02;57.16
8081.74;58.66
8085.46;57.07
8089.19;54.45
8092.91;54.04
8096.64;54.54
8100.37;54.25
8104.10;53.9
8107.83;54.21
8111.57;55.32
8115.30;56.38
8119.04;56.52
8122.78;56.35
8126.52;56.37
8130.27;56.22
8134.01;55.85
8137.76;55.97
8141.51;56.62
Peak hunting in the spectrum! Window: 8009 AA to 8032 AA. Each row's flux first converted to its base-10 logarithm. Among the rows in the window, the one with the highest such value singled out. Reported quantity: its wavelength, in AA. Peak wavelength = 8018.72 AA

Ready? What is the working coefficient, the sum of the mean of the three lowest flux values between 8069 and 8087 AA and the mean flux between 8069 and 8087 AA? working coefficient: 112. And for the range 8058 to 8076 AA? 110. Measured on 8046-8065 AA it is 108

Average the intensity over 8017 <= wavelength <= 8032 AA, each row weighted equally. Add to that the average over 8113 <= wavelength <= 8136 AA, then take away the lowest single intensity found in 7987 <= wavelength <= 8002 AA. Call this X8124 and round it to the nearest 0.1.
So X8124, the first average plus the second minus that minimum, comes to 57.3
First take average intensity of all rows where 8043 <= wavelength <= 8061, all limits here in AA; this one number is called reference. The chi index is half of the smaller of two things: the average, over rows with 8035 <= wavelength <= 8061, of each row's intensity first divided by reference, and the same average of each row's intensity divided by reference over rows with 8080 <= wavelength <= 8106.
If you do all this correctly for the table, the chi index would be 0.504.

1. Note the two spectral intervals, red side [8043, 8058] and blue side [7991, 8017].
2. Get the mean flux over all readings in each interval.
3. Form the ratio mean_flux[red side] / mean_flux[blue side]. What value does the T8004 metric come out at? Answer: 0.99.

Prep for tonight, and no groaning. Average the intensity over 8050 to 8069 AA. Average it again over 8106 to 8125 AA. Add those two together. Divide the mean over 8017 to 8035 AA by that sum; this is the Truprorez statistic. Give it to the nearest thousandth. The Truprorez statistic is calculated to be 0.504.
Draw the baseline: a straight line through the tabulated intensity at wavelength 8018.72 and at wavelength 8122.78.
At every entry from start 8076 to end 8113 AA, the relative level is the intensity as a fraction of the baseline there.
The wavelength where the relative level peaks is 8081.74 AA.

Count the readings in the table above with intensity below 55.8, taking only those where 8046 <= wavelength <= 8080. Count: 8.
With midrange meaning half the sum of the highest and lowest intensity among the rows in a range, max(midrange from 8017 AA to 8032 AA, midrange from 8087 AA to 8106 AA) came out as 55.9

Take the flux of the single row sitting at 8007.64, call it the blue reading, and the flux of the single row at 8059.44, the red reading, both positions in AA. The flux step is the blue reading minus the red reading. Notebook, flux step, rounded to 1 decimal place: -1.7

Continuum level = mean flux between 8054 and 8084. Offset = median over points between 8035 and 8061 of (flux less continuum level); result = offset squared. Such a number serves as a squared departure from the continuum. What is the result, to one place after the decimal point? 0.7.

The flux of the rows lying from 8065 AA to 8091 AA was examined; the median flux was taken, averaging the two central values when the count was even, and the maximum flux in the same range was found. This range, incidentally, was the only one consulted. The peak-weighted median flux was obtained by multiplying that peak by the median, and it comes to 3244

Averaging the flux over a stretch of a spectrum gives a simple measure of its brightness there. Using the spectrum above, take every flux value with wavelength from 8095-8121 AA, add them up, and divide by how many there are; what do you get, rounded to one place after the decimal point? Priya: 55.0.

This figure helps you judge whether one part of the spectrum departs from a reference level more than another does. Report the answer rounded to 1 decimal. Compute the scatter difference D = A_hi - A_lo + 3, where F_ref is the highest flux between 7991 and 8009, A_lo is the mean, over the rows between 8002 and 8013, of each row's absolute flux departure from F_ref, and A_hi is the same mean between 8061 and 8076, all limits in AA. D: 2.2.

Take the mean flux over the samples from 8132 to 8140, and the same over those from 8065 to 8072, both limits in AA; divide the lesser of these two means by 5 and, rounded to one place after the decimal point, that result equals 11.0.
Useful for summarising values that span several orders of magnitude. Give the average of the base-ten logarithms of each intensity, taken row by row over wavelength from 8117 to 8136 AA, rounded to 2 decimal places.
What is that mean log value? 1.75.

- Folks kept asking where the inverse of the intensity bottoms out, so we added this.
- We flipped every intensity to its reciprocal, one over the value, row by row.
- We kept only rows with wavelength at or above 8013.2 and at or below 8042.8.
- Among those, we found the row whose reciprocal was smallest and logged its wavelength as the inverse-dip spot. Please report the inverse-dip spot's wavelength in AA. 8018.72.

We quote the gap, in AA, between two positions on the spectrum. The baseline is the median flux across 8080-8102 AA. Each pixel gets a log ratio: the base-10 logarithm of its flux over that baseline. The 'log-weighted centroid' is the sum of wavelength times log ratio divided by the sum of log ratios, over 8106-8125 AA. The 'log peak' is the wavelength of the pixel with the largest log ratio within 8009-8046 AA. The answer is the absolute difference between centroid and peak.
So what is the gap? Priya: 99.8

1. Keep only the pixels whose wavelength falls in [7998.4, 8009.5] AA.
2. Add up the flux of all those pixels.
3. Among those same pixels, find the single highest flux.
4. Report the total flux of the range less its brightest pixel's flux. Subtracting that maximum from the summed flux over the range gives 108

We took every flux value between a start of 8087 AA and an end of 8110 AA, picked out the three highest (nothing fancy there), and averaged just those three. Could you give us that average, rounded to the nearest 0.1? 54.4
